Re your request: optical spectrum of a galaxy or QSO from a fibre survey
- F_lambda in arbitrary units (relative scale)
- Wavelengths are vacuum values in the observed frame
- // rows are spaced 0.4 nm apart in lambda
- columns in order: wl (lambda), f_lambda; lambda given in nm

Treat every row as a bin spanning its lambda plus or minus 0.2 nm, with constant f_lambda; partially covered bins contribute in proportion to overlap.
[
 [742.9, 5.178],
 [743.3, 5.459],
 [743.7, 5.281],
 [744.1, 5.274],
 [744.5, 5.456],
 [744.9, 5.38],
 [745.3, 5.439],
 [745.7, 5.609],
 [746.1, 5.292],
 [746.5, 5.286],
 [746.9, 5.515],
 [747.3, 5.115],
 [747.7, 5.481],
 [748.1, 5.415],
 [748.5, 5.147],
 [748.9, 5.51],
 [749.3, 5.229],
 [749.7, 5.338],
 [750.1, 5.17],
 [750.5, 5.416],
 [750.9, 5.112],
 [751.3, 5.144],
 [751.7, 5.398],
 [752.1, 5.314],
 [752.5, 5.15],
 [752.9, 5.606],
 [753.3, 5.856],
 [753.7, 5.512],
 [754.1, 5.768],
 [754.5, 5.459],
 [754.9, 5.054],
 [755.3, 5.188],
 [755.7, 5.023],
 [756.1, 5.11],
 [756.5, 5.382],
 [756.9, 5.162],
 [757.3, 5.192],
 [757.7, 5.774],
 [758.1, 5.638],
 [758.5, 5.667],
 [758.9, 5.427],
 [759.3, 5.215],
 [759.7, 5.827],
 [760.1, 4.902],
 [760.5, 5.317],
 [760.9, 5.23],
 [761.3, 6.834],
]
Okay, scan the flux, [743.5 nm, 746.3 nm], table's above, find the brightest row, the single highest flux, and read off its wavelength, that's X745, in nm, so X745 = 745.7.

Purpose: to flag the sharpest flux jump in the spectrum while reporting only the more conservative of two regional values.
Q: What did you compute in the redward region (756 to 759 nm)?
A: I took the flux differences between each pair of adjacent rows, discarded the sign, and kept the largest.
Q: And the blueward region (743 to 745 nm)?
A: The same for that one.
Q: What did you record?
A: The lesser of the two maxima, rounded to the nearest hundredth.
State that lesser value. 0.18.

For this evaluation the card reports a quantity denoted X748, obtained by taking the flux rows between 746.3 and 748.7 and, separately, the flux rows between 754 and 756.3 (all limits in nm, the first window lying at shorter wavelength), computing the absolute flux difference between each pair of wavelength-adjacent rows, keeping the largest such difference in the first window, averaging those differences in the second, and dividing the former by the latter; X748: 1.82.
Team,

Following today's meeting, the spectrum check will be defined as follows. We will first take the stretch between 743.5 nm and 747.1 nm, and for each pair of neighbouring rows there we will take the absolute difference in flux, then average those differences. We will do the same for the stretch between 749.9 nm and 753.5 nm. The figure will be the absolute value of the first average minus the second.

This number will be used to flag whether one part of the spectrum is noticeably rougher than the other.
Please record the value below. 0.093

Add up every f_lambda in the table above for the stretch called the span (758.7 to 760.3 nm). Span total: 21.4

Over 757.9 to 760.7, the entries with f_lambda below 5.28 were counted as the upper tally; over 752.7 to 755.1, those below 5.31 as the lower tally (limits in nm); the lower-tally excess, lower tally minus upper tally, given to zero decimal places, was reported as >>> -1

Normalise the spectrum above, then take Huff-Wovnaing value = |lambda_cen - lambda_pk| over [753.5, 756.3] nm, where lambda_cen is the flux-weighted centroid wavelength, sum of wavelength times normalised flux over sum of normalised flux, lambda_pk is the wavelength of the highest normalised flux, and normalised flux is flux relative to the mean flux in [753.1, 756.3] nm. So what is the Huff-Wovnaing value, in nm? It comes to 0.77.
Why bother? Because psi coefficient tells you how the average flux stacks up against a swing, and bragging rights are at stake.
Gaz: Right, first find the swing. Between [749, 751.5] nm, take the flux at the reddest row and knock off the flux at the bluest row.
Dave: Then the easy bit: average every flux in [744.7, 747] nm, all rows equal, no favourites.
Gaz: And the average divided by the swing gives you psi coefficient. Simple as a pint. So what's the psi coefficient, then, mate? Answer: -64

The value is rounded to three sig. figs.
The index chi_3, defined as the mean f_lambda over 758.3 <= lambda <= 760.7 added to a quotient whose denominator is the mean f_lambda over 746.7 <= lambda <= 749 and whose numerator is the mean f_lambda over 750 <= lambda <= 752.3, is 6.37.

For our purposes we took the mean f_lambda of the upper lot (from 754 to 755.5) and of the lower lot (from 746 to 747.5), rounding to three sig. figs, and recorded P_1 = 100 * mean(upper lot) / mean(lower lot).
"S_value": 101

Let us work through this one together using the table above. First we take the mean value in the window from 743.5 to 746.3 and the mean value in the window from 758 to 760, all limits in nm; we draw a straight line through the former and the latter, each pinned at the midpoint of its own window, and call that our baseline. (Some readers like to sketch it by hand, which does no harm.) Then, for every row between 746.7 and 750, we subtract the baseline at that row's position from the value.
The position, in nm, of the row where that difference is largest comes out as 746.9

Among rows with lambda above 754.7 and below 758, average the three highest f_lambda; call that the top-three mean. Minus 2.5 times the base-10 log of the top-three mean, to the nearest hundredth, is -1.84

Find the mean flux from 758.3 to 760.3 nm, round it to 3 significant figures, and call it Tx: 5.41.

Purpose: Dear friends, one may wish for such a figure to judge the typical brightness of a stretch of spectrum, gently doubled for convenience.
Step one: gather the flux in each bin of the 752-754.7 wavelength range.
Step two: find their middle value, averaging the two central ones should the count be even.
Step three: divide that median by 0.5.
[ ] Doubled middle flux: 11.0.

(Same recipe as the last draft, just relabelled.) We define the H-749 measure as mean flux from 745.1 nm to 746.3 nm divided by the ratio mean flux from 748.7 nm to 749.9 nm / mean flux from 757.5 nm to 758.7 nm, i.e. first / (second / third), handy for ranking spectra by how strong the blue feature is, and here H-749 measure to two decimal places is 5.79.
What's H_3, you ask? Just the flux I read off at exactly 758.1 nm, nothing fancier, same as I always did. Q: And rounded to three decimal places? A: 5.638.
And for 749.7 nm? 5.338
